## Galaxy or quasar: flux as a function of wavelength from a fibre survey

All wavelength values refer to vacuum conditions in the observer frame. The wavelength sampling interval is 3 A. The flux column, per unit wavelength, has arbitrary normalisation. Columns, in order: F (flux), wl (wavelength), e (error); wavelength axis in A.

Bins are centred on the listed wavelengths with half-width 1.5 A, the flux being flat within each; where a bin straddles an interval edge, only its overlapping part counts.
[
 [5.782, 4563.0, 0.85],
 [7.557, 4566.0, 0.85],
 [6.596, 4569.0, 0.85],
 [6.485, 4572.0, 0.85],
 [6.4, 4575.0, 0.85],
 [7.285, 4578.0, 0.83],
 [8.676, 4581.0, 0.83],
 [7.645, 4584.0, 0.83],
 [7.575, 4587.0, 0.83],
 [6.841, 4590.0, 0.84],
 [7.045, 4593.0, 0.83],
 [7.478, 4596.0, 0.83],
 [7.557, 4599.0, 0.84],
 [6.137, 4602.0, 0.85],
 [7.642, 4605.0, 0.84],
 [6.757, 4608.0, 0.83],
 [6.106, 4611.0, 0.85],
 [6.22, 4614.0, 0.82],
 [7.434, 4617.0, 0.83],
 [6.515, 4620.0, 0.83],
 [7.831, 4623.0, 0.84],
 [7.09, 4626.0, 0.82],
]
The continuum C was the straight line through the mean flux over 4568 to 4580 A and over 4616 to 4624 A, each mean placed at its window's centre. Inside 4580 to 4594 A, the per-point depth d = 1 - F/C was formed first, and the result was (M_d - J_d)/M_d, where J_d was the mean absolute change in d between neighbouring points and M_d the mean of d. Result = 1.8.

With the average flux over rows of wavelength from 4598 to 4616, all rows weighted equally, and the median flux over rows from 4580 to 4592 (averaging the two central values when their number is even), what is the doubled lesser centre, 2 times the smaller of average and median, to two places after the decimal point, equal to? 13.47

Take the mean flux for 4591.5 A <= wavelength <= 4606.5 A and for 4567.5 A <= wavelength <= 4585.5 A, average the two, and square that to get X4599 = 52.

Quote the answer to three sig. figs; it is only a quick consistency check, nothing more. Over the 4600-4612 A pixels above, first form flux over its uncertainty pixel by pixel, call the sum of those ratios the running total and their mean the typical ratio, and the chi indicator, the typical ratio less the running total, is -23.7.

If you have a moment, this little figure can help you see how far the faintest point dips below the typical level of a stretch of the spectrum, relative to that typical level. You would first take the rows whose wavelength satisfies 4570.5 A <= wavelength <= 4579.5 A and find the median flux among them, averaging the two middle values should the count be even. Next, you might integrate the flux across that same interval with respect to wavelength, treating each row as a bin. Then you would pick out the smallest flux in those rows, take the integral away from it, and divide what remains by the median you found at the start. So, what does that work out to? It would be -8.3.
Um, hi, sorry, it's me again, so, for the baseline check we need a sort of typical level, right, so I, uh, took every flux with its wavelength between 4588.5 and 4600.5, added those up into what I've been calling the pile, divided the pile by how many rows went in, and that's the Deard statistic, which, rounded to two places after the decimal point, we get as 7.23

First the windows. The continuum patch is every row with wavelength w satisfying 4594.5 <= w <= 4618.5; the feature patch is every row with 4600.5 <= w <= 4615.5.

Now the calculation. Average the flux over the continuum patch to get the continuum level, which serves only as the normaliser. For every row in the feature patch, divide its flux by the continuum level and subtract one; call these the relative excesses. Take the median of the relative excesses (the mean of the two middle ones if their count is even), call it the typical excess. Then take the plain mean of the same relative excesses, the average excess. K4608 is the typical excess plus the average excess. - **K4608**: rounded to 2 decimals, -0.15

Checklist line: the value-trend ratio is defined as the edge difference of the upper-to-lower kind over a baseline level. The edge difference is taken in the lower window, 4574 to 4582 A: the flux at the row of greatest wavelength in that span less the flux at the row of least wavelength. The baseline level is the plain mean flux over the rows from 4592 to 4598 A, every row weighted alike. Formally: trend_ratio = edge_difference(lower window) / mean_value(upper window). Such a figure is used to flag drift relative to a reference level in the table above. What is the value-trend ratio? 0.31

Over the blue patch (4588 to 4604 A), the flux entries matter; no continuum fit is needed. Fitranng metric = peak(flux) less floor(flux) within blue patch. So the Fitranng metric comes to 1.42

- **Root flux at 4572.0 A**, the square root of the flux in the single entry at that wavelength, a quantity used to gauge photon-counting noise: 2.55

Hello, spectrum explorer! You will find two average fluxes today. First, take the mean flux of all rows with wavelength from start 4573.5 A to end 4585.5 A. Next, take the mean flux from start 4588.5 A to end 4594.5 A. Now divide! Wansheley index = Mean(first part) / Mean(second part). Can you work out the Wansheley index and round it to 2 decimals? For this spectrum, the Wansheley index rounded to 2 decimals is 1.08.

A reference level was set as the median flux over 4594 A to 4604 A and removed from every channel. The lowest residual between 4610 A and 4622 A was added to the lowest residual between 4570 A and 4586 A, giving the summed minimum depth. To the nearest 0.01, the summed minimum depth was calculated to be -2.45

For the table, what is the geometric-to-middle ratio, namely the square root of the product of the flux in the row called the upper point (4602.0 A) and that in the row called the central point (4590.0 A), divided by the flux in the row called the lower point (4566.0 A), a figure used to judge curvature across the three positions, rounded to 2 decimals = 0.86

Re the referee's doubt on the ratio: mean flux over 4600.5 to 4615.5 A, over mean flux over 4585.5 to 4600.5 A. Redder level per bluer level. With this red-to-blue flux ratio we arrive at 0.90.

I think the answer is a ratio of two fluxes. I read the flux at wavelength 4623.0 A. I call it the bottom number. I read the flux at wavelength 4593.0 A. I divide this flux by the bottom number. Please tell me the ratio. 0.90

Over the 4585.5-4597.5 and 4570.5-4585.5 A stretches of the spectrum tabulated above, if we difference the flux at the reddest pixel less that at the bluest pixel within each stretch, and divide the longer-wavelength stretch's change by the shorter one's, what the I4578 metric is -0.1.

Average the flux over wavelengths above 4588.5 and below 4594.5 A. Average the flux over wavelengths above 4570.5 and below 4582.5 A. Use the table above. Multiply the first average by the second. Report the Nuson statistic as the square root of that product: 7.08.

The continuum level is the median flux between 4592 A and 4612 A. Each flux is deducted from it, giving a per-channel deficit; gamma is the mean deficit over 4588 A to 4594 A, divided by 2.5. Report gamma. 0.0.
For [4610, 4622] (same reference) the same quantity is 0.2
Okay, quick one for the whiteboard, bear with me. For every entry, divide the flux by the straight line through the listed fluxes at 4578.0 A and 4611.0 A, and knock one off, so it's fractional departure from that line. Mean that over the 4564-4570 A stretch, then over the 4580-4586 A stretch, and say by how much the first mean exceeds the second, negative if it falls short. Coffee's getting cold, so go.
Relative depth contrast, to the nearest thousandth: -0.222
